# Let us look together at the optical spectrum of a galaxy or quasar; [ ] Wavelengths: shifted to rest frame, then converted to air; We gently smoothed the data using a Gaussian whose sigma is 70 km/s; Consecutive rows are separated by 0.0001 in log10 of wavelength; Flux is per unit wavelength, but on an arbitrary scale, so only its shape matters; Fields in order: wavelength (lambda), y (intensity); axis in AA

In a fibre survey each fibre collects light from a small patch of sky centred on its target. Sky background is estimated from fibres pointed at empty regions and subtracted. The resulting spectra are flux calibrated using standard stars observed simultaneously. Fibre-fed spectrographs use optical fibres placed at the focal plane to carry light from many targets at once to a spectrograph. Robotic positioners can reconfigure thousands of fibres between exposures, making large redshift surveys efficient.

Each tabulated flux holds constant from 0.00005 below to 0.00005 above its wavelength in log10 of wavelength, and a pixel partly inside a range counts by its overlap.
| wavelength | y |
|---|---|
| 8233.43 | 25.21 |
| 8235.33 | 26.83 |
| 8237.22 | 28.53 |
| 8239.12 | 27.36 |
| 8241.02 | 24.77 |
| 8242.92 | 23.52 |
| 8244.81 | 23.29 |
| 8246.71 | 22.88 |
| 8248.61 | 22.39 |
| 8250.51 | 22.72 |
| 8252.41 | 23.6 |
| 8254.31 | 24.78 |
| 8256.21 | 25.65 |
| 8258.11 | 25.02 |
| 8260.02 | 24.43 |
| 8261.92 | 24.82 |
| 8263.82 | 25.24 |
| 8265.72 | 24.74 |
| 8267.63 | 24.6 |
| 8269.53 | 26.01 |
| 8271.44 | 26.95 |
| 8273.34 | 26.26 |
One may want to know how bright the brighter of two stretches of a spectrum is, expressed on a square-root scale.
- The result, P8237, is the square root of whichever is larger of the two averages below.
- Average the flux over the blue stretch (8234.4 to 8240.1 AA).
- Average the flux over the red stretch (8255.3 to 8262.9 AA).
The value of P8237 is 5.25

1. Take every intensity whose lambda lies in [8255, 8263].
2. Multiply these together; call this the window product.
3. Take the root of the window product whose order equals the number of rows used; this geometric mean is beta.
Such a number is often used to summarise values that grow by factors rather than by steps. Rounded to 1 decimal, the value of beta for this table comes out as 25.0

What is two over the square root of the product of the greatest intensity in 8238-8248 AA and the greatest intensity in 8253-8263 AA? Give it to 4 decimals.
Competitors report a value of 0.0755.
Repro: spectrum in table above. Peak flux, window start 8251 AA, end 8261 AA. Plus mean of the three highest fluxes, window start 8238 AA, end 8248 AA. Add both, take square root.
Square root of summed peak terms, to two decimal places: 7.13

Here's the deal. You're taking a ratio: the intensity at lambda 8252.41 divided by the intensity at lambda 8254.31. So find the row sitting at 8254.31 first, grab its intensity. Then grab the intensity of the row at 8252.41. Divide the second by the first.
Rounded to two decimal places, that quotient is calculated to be 0.95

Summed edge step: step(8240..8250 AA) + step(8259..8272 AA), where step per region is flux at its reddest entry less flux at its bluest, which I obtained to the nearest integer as 0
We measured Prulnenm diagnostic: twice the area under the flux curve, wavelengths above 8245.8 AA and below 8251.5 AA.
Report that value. 258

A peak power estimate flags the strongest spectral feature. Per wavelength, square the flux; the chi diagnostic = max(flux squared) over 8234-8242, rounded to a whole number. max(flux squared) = 814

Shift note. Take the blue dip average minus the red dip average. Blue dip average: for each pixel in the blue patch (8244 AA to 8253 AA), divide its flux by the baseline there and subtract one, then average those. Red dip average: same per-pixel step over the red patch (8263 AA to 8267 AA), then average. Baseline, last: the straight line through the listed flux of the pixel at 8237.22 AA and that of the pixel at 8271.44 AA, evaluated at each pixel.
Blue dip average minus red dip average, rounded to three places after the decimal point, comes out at -0.096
